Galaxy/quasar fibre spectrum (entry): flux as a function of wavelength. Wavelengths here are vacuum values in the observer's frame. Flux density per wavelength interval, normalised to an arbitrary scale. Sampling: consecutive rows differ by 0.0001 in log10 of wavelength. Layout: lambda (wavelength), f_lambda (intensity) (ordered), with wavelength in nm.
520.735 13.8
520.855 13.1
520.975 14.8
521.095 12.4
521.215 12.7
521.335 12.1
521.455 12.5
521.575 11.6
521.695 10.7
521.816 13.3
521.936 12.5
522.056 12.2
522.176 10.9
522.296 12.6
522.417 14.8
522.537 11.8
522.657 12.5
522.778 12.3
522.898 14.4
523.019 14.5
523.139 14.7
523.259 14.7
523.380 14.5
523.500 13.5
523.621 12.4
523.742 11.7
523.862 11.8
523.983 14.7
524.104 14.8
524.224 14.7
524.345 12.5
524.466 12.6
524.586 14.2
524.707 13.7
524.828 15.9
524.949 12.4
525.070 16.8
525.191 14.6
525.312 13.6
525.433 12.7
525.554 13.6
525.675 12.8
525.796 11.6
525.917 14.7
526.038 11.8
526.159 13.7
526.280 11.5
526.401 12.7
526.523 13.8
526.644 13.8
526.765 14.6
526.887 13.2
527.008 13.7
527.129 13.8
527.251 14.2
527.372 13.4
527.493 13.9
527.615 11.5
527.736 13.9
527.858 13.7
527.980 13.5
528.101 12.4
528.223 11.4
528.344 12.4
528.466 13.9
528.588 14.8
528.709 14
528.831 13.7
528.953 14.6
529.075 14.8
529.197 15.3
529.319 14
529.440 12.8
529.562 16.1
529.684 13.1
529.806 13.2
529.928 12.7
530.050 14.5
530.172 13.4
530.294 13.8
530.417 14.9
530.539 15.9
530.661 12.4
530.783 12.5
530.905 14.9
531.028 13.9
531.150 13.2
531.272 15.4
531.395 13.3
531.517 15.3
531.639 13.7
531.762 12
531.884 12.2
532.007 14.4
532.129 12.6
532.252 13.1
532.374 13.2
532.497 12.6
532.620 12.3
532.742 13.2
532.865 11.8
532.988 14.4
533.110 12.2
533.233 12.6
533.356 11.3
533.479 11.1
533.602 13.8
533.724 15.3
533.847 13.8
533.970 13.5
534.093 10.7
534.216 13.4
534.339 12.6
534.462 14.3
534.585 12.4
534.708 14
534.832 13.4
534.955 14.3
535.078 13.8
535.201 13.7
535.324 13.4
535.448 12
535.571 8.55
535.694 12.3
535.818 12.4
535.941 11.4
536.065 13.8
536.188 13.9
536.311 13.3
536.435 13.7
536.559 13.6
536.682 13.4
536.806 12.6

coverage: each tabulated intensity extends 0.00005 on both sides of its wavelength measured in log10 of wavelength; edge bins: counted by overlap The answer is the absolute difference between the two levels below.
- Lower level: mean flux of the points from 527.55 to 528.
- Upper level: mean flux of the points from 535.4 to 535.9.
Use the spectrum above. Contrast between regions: 1.8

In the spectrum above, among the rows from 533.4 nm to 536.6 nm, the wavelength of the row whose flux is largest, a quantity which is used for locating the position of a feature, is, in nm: 533.724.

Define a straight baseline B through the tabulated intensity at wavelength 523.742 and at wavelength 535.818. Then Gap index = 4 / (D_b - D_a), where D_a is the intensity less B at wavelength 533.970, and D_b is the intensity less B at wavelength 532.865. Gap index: -2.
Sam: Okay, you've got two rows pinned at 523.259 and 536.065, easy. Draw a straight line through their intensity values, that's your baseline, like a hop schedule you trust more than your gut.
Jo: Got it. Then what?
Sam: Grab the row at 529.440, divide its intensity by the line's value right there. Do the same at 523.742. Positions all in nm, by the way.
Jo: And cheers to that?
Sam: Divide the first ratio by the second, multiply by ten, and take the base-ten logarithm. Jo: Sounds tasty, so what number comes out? 1.05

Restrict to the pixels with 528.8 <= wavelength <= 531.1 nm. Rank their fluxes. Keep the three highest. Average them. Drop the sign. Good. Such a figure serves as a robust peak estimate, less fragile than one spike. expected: 15.8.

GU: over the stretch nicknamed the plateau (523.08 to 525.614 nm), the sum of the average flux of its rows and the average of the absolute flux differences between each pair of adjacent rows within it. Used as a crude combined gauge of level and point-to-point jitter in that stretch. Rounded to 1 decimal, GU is 15.1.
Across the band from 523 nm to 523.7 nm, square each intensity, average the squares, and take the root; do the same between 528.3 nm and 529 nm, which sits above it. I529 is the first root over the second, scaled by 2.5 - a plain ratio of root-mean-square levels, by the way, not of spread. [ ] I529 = 2.5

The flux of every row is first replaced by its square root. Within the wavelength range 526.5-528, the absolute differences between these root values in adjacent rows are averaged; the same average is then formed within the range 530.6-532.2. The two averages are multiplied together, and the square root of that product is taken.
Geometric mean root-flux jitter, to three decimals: 0.150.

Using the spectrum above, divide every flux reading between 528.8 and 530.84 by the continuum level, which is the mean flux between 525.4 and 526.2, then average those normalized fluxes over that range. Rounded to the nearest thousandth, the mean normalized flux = 1.077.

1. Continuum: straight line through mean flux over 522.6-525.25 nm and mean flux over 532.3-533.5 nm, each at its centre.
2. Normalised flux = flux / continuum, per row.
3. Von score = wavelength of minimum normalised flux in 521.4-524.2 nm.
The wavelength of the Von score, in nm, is 521.695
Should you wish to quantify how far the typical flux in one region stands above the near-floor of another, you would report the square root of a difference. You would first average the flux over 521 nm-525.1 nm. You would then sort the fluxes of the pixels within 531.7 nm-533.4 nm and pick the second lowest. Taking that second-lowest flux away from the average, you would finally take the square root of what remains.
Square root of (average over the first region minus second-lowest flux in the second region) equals 1.19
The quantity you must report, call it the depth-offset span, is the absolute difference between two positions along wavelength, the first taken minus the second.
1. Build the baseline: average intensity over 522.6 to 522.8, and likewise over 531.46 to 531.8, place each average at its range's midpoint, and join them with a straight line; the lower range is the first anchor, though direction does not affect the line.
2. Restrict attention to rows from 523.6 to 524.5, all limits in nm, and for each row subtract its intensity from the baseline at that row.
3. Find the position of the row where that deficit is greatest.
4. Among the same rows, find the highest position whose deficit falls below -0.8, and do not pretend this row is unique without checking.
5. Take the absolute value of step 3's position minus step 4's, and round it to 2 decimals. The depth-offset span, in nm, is 0.48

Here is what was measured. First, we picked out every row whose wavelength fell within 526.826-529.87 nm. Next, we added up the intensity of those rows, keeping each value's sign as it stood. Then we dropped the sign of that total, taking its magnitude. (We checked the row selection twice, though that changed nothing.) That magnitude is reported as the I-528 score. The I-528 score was 341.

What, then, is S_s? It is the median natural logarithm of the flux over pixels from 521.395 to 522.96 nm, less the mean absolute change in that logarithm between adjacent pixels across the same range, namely 2.41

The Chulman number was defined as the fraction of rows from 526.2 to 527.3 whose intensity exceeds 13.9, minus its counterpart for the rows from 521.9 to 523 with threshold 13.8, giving 0.0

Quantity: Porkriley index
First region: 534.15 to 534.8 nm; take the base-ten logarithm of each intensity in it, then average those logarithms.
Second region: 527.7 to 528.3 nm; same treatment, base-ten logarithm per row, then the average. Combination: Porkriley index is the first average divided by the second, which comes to 1.011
